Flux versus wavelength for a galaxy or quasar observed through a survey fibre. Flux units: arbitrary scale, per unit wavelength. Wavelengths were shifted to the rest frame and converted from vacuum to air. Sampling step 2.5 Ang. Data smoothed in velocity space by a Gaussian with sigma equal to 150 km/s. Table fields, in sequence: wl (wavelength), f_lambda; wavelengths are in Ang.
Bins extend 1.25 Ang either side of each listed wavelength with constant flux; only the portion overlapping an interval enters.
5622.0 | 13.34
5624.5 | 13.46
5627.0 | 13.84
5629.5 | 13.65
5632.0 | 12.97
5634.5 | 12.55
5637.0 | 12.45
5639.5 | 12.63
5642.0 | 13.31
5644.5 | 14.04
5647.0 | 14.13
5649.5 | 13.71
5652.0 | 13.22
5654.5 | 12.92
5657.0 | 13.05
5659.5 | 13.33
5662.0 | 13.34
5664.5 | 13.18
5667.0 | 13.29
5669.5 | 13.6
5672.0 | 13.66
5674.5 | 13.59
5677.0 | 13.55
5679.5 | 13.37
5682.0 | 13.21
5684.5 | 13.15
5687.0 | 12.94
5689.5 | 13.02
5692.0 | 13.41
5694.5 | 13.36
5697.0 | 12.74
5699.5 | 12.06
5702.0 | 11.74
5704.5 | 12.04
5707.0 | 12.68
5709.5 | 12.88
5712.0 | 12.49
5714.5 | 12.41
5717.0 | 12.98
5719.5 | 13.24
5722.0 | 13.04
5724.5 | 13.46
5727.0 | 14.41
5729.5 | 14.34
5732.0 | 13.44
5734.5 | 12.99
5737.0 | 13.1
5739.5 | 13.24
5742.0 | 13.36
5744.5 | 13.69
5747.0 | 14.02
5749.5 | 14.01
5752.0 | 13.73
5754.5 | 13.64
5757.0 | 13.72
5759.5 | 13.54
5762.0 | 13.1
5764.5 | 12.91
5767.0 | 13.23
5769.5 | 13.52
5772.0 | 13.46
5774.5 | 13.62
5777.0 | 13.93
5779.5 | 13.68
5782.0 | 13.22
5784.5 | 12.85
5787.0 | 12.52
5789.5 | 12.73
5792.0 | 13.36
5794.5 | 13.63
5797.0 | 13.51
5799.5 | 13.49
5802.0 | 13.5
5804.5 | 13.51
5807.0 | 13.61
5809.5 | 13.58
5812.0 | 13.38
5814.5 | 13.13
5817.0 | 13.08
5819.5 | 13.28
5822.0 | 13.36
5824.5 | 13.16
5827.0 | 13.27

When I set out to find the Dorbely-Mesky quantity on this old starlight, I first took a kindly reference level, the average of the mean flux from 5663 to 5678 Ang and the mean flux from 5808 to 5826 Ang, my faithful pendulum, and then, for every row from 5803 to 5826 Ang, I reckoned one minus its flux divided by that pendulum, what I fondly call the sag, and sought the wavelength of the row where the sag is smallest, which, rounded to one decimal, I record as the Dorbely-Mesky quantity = 5807.0 Ang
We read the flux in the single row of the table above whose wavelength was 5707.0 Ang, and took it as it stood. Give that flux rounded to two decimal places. 12.68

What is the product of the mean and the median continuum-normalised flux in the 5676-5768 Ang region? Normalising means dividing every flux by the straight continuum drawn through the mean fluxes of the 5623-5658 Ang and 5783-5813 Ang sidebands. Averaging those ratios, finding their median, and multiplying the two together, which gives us 0.99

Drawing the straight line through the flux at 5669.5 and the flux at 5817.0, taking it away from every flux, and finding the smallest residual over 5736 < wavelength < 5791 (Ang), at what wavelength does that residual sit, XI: 5787.0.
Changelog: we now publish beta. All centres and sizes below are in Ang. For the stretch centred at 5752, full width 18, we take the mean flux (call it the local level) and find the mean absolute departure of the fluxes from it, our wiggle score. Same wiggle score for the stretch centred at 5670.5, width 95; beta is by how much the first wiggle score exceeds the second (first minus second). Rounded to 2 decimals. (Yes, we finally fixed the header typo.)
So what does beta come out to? -0.29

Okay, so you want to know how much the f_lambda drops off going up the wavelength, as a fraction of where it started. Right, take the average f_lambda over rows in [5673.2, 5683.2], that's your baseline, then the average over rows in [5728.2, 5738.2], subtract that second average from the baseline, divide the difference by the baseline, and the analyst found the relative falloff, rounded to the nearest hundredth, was 0.00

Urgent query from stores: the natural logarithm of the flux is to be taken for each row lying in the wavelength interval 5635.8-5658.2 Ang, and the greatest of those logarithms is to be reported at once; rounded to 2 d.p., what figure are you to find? 2.65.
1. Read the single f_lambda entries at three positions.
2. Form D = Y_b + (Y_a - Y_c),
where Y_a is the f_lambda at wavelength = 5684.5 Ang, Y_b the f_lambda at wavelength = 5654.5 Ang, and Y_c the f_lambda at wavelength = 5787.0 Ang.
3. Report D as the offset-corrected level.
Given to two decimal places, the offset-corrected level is 13.55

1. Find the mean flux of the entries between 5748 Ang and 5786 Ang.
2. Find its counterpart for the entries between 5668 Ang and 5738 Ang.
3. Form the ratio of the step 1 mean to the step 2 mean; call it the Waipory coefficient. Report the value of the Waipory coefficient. 1.03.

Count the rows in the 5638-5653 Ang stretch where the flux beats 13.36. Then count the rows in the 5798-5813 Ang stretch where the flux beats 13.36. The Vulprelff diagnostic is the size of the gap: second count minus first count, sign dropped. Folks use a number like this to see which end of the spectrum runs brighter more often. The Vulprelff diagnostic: 3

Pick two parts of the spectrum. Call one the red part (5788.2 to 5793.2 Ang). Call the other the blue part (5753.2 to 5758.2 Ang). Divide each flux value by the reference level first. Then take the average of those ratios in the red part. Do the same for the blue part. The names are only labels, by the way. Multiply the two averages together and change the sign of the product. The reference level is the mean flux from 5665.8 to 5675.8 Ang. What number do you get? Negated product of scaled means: -0.97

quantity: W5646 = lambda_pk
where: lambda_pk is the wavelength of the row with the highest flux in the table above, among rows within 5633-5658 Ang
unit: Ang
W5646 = 5647.0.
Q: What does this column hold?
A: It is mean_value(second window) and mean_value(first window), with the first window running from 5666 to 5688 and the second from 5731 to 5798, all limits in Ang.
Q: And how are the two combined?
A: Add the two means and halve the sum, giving 13.4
